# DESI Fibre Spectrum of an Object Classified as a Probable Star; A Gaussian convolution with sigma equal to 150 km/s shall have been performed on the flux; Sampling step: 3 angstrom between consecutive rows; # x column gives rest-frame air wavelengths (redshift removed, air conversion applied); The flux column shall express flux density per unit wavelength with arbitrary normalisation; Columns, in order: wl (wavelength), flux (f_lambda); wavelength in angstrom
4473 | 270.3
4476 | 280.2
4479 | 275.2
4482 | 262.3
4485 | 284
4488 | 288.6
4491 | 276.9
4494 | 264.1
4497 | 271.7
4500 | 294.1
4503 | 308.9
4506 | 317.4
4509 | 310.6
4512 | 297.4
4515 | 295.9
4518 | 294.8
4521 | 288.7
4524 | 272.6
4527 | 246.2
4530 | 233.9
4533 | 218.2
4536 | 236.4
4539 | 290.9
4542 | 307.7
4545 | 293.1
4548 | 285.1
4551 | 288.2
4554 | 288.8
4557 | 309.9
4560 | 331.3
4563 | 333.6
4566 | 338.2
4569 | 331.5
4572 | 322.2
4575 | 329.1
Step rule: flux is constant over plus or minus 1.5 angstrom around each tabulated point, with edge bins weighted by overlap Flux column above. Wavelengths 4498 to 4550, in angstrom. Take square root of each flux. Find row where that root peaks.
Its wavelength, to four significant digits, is 4506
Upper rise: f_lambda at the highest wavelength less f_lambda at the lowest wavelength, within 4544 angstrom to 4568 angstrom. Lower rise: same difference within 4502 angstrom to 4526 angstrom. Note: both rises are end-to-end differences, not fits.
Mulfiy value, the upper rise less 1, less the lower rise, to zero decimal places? 80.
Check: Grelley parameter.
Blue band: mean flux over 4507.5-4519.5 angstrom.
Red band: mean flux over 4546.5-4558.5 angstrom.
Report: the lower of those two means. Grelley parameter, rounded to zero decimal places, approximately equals 293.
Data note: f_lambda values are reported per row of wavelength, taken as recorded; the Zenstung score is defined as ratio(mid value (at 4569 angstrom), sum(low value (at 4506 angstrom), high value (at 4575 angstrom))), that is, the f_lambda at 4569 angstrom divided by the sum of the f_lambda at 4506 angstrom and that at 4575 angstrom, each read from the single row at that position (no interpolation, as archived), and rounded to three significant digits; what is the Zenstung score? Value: 0.513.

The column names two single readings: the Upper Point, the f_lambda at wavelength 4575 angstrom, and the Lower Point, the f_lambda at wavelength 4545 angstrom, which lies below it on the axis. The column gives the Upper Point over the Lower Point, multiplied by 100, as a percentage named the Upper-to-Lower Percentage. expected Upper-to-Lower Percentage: 112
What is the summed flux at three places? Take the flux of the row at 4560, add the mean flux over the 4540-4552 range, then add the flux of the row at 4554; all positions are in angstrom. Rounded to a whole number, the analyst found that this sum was 914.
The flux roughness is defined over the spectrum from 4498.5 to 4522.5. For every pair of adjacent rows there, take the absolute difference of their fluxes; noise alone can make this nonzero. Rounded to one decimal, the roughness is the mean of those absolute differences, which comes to 7.4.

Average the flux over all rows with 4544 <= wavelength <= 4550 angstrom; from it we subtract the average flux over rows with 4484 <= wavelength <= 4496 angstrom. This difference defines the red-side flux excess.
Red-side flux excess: 11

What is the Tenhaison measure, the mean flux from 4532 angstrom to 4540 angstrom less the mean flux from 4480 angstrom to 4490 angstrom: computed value -30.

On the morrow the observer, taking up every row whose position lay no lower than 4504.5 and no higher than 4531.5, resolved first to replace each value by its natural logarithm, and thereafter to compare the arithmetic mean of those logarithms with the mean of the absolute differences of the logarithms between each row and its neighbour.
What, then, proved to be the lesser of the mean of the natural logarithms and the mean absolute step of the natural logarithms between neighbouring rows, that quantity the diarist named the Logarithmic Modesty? 0.038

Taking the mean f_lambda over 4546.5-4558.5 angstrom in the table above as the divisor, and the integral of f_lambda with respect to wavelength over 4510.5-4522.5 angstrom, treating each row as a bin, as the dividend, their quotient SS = 12.05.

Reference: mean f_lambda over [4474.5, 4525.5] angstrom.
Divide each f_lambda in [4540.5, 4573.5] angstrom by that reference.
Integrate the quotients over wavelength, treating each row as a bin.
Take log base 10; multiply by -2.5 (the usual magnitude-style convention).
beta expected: -3.9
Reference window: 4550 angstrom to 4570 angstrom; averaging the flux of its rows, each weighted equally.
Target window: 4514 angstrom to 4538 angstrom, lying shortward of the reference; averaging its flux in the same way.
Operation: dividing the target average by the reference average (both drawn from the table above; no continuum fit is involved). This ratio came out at 0.82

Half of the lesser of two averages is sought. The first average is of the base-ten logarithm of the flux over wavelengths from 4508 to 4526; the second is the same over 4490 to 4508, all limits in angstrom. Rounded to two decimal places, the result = 1.23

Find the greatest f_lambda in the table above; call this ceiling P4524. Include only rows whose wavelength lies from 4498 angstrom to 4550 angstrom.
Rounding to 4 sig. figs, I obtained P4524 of 317.4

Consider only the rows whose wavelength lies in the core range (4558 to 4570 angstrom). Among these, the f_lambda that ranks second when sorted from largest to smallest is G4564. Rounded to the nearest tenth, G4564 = 333.6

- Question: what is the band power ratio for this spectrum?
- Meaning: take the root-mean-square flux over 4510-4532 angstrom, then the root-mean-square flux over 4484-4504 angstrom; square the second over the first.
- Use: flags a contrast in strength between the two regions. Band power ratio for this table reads 1.06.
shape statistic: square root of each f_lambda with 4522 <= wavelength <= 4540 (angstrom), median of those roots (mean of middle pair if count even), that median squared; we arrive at 241.3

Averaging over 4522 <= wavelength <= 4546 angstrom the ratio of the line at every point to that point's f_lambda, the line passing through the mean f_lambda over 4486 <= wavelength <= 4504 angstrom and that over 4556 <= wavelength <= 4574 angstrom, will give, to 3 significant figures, 1.19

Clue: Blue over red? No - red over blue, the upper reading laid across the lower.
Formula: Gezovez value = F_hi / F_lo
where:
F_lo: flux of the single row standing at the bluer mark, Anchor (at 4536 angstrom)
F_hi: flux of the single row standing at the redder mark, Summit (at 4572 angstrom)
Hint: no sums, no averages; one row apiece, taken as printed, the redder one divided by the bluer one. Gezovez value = 1.36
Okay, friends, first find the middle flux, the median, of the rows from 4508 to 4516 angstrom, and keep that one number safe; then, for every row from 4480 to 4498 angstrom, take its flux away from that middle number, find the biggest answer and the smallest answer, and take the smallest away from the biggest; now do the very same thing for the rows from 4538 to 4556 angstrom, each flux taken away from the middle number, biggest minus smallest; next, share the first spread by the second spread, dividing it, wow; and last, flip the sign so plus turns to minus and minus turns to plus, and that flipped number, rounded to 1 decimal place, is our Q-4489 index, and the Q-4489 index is -1.2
